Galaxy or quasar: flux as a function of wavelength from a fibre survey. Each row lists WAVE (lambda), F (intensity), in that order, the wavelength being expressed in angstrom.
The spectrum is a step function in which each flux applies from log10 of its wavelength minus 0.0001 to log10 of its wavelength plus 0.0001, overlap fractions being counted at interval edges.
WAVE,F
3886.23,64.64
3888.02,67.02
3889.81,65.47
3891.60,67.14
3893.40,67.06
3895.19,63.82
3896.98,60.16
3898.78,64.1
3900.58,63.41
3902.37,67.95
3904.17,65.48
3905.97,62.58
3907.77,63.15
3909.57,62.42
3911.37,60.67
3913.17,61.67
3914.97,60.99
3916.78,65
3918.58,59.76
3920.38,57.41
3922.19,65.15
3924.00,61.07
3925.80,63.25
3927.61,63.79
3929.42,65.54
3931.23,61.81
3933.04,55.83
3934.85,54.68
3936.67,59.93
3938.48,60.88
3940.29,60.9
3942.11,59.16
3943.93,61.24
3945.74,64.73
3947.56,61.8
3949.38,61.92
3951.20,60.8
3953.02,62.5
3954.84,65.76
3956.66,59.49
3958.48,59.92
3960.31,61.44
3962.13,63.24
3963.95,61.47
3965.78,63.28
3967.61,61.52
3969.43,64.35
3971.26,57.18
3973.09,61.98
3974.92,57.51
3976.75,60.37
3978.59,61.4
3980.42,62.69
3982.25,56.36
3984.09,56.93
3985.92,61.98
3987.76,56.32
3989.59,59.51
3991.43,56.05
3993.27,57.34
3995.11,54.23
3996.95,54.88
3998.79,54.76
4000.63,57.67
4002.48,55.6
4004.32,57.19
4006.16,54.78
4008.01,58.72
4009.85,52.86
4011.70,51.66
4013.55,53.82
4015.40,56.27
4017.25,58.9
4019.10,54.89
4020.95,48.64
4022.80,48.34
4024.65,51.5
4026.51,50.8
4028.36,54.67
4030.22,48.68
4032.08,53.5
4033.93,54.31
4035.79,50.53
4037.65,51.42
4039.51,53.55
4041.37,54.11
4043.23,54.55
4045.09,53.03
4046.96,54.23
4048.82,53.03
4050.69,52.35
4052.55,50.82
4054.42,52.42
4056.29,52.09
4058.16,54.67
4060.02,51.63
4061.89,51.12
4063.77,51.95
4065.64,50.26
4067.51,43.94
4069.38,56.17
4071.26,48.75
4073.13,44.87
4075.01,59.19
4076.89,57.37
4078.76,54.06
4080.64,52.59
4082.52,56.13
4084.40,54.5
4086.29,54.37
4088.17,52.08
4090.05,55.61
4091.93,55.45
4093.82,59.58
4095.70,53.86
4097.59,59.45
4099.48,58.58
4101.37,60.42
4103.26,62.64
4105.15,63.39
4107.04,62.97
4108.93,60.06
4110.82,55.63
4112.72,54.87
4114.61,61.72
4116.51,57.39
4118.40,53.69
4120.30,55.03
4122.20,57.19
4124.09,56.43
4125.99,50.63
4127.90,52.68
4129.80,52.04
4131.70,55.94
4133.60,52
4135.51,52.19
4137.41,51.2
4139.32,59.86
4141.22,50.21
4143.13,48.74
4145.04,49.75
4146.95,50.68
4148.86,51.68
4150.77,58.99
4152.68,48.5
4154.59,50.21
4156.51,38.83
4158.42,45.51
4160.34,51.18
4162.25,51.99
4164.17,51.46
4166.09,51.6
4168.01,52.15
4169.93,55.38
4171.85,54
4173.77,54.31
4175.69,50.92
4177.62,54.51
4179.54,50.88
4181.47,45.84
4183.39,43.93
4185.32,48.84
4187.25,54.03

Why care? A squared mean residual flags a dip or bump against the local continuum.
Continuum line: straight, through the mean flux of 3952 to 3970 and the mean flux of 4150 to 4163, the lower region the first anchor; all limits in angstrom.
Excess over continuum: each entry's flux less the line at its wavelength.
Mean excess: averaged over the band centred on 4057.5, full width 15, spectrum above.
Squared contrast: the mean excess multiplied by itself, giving 14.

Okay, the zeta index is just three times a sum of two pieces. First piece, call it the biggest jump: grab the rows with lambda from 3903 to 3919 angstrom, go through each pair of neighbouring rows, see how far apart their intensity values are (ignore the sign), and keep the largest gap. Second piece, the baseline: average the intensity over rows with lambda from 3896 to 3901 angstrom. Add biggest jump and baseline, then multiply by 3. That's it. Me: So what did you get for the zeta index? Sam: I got 203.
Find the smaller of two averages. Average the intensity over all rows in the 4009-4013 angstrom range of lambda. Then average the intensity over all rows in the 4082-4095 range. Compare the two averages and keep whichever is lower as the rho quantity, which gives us 52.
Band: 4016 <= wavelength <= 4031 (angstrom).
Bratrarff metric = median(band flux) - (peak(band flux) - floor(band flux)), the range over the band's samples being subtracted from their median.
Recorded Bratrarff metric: 41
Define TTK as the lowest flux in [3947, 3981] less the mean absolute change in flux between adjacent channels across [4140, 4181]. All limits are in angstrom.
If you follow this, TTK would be 53.9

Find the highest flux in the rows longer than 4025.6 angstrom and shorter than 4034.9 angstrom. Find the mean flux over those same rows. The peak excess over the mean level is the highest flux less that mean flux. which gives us 2.3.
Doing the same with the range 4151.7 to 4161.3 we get 4.3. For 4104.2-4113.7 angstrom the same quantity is 4.0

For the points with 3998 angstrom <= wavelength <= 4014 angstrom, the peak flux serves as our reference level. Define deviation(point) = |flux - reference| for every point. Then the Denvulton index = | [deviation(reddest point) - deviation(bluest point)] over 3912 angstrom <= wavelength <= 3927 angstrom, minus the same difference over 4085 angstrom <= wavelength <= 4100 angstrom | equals 5.8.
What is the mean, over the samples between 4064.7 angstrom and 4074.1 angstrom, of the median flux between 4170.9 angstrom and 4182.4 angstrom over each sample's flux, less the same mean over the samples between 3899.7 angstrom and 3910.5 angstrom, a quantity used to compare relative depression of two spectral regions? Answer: 0.265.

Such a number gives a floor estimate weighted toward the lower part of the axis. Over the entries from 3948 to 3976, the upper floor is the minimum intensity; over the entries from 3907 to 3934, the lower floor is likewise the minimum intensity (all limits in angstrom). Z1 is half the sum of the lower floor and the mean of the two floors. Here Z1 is 56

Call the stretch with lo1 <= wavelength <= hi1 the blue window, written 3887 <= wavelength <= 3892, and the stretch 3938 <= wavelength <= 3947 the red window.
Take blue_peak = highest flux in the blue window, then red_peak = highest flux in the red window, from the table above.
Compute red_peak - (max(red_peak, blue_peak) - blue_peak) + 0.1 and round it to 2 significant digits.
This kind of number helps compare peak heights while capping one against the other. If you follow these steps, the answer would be 65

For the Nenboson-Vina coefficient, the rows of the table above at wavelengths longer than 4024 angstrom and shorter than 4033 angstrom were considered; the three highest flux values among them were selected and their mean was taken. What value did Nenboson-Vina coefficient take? 53.2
